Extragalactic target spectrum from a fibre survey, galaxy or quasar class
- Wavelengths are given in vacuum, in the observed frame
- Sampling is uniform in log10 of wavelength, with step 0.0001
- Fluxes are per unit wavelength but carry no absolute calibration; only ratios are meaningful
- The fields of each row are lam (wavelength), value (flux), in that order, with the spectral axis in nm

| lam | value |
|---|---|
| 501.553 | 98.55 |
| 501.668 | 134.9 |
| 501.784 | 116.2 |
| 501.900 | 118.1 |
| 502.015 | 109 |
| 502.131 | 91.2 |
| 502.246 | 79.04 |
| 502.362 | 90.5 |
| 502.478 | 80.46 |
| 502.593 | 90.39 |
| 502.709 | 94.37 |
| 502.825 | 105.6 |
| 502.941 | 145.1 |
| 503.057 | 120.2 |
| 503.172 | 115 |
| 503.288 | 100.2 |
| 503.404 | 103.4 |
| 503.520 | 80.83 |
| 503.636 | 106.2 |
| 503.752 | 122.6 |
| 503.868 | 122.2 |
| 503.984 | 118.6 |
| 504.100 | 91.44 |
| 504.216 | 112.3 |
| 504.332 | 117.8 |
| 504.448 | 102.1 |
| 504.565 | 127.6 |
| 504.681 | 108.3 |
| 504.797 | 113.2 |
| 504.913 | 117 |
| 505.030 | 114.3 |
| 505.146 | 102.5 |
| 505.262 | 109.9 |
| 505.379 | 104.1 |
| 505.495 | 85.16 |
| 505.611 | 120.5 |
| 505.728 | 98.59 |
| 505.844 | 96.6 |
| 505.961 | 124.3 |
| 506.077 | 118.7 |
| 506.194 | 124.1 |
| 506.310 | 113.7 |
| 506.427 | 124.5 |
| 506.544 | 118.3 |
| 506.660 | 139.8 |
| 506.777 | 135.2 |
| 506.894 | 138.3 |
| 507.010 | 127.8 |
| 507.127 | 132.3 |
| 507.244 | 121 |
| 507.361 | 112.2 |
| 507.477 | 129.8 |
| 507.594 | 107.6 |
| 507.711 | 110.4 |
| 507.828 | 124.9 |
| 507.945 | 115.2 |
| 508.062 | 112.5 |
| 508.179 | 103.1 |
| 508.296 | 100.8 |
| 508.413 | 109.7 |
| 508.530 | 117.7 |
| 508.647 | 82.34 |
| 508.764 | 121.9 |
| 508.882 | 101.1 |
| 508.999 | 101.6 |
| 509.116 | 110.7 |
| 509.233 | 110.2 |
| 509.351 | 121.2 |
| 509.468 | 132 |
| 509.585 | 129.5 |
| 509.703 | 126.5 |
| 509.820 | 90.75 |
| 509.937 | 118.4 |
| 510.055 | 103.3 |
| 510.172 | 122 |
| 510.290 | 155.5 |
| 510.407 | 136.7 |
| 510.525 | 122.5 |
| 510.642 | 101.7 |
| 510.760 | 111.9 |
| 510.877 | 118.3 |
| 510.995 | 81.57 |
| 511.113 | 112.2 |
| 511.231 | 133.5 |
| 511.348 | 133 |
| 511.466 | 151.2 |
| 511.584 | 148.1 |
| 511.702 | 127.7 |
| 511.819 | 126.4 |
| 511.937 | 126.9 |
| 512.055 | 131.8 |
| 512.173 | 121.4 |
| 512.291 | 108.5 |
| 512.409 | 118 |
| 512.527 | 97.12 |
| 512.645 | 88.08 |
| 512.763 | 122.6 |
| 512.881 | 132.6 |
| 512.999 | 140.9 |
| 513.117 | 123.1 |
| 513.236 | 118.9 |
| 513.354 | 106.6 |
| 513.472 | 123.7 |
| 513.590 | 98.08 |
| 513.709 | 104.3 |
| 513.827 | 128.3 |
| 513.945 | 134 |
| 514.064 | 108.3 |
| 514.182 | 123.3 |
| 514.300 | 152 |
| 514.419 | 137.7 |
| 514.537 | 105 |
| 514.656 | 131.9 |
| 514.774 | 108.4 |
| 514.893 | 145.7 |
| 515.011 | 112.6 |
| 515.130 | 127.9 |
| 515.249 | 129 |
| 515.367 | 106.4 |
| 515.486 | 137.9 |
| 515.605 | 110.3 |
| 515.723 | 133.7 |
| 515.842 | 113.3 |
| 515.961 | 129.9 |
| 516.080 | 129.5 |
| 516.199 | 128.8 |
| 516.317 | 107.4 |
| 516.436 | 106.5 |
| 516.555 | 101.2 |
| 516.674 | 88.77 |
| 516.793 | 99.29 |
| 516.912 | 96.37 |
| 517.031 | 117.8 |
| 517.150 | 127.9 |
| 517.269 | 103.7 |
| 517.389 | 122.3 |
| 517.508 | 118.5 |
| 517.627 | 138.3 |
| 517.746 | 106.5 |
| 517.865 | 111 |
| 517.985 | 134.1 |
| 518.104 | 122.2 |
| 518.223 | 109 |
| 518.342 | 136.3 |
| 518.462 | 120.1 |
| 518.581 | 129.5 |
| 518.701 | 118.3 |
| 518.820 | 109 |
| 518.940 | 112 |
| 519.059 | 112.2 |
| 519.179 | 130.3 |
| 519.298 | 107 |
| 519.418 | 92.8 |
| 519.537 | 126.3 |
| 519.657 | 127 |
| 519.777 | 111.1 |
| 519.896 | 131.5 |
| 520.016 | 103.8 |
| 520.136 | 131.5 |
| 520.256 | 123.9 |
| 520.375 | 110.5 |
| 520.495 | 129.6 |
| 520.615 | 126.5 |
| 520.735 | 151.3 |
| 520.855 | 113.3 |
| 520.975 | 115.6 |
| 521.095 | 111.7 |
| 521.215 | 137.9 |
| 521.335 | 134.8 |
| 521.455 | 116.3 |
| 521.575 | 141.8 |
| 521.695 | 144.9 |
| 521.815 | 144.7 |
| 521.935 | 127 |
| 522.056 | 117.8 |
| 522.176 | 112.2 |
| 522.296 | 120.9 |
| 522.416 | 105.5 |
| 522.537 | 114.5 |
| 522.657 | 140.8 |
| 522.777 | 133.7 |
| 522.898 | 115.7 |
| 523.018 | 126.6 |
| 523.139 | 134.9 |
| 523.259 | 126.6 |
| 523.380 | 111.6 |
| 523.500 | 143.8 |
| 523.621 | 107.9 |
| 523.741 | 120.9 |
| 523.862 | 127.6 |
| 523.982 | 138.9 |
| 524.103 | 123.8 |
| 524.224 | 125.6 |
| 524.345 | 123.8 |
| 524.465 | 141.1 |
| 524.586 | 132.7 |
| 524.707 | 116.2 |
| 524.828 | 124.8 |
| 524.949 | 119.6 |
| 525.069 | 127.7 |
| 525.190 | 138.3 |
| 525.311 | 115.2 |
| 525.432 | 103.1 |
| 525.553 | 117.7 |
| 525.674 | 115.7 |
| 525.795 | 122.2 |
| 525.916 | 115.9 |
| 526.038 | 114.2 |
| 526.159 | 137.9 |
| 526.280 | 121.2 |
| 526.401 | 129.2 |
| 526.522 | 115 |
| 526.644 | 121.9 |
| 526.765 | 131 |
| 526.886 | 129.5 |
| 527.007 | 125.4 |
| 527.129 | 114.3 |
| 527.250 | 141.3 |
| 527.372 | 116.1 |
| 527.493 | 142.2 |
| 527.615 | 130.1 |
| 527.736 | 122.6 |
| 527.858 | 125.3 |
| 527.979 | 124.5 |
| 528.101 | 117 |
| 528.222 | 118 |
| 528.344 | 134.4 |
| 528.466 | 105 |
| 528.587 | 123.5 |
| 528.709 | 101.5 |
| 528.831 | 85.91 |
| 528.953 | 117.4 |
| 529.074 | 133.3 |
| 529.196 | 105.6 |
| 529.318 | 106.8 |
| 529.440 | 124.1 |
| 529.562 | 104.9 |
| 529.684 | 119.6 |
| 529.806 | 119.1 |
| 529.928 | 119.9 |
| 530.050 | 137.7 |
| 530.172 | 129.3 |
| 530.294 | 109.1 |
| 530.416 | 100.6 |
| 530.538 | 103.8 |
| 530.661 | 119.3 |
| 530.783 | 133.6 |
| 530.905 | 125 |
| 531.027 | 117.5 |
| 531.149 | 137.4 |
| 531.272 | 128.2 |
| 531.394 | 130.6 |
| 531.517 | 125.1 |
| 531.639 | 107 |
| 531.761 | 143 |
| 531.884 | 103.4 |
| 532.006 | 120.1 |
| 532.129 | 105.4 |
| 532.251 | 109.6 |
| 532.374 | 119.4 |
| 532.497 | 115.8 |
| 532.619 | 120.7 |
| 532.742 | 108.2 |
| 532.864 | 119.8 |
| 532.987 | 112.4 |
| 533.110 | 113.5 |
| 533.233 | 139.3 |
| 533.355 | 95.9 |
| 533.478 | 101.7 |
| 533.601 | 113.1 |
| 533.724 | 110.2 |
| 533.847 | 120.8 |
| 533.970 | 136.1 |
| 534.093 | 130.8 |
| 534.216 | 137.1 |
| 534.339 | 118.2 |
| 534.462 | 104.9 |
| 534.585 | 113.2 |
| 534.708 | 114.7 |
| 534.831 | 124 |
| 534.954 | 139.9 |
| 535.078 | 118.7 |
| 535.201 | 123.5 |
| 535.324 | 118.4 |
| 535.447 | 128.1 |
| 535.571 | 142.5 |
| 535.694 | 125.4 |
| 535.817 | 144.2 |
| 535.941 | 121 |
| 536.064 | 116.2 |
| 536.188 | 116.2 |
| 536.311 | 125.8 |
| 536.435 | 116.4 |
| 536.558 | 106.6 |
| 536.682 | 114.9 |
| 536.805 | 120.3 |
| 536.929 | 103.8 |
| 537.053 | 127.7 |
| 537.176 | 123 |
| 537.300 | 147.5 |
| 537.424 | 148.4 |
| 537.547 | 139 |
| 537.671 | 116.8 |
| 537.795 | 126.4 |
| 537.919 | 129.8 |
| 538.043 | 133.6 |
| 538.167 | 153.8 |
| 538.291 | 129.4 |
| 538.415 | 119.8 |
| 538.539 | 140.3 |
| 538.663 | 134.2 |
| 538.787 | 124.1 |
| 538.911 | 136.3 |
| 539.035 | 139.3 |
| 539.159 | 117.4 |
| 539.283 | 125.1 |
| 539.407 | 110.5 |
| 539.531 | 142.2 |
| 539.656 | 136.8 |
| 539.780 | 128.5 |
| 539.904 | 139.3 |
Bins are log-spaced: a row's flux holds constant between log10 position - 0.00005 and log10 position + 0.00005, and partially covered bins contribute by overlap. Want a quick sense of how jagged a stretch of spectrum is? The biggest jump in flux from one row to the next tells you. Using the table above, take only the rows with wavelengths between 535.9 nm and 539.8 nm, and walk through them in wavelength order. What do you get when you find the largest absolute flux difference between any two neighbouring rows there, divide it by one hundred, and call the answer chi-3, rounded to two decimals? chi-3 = 0.32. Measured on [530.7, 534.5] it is 0.43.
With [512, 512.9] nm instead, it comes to 0.35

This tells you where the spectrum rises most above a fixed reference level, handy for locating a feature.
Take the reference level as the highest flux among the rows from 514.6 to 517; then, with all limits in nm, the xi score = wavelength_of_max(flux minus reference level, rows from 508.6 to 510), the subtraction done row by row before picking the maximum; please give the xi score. 509.468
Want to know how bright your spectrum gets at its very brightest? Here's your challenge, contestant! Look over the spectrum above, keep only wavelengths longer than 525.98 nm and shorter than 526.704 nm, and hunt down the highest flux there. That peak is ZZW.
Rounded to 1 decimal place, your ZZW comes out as 137.9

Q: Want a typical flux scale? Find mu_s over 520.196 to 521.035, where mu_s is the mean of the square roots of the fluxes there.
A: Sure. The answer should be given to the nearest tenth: 11.1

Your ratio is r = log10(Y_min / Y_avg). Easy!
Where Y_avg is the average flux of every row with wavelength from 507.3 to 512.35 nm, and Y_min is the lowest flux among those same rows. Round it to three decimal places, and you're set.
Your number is -0.160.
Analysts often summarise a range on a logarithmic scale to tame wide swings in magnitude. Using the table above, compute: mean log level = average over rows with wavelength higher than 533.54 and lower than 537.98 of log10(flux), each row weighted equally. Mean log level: 2.09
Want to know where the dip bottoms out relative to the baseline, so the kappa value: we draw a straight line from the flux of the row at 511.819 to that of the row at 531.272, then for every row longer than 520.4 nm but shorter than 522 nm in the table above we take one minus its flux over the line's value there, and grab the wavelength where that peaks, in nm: 521.095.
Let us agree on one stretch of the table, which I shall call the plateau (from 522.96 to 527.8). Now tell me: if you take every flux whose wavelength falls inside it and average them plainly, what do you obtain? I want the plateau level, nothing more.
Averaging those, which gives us 125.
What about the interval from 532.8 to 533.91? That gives 114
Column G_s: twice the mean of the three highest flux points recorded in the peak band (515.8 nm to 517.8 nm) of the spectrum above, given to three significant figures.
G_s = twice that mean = 265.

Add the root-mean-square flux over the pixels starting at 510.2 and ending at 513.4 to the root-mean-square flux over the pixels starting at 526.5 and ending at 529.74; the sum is 244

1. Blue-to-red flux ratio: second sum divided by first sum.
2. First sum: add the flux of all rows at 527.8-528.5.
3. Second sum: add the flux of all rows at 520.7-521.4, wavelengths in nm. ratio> 1.06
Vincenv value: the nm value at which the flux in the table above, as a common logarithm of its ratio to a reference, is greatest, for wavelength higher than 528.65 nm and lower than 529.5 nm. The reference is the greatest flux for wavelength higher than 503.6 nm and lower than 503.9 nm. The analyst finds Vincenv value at 529.074 nm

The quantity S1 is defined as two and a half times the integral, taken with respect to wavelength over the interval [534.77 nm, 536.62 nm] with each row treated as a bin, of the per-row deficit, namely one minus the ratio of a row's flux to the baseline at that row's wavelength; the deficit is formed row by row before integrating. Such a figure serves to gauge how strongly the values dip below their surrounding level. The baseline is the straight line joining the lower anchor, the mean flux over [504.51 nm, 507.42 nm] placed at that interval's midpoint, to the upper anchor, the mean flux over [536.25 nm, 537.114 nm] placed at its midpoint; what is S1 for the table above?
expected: -0.3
